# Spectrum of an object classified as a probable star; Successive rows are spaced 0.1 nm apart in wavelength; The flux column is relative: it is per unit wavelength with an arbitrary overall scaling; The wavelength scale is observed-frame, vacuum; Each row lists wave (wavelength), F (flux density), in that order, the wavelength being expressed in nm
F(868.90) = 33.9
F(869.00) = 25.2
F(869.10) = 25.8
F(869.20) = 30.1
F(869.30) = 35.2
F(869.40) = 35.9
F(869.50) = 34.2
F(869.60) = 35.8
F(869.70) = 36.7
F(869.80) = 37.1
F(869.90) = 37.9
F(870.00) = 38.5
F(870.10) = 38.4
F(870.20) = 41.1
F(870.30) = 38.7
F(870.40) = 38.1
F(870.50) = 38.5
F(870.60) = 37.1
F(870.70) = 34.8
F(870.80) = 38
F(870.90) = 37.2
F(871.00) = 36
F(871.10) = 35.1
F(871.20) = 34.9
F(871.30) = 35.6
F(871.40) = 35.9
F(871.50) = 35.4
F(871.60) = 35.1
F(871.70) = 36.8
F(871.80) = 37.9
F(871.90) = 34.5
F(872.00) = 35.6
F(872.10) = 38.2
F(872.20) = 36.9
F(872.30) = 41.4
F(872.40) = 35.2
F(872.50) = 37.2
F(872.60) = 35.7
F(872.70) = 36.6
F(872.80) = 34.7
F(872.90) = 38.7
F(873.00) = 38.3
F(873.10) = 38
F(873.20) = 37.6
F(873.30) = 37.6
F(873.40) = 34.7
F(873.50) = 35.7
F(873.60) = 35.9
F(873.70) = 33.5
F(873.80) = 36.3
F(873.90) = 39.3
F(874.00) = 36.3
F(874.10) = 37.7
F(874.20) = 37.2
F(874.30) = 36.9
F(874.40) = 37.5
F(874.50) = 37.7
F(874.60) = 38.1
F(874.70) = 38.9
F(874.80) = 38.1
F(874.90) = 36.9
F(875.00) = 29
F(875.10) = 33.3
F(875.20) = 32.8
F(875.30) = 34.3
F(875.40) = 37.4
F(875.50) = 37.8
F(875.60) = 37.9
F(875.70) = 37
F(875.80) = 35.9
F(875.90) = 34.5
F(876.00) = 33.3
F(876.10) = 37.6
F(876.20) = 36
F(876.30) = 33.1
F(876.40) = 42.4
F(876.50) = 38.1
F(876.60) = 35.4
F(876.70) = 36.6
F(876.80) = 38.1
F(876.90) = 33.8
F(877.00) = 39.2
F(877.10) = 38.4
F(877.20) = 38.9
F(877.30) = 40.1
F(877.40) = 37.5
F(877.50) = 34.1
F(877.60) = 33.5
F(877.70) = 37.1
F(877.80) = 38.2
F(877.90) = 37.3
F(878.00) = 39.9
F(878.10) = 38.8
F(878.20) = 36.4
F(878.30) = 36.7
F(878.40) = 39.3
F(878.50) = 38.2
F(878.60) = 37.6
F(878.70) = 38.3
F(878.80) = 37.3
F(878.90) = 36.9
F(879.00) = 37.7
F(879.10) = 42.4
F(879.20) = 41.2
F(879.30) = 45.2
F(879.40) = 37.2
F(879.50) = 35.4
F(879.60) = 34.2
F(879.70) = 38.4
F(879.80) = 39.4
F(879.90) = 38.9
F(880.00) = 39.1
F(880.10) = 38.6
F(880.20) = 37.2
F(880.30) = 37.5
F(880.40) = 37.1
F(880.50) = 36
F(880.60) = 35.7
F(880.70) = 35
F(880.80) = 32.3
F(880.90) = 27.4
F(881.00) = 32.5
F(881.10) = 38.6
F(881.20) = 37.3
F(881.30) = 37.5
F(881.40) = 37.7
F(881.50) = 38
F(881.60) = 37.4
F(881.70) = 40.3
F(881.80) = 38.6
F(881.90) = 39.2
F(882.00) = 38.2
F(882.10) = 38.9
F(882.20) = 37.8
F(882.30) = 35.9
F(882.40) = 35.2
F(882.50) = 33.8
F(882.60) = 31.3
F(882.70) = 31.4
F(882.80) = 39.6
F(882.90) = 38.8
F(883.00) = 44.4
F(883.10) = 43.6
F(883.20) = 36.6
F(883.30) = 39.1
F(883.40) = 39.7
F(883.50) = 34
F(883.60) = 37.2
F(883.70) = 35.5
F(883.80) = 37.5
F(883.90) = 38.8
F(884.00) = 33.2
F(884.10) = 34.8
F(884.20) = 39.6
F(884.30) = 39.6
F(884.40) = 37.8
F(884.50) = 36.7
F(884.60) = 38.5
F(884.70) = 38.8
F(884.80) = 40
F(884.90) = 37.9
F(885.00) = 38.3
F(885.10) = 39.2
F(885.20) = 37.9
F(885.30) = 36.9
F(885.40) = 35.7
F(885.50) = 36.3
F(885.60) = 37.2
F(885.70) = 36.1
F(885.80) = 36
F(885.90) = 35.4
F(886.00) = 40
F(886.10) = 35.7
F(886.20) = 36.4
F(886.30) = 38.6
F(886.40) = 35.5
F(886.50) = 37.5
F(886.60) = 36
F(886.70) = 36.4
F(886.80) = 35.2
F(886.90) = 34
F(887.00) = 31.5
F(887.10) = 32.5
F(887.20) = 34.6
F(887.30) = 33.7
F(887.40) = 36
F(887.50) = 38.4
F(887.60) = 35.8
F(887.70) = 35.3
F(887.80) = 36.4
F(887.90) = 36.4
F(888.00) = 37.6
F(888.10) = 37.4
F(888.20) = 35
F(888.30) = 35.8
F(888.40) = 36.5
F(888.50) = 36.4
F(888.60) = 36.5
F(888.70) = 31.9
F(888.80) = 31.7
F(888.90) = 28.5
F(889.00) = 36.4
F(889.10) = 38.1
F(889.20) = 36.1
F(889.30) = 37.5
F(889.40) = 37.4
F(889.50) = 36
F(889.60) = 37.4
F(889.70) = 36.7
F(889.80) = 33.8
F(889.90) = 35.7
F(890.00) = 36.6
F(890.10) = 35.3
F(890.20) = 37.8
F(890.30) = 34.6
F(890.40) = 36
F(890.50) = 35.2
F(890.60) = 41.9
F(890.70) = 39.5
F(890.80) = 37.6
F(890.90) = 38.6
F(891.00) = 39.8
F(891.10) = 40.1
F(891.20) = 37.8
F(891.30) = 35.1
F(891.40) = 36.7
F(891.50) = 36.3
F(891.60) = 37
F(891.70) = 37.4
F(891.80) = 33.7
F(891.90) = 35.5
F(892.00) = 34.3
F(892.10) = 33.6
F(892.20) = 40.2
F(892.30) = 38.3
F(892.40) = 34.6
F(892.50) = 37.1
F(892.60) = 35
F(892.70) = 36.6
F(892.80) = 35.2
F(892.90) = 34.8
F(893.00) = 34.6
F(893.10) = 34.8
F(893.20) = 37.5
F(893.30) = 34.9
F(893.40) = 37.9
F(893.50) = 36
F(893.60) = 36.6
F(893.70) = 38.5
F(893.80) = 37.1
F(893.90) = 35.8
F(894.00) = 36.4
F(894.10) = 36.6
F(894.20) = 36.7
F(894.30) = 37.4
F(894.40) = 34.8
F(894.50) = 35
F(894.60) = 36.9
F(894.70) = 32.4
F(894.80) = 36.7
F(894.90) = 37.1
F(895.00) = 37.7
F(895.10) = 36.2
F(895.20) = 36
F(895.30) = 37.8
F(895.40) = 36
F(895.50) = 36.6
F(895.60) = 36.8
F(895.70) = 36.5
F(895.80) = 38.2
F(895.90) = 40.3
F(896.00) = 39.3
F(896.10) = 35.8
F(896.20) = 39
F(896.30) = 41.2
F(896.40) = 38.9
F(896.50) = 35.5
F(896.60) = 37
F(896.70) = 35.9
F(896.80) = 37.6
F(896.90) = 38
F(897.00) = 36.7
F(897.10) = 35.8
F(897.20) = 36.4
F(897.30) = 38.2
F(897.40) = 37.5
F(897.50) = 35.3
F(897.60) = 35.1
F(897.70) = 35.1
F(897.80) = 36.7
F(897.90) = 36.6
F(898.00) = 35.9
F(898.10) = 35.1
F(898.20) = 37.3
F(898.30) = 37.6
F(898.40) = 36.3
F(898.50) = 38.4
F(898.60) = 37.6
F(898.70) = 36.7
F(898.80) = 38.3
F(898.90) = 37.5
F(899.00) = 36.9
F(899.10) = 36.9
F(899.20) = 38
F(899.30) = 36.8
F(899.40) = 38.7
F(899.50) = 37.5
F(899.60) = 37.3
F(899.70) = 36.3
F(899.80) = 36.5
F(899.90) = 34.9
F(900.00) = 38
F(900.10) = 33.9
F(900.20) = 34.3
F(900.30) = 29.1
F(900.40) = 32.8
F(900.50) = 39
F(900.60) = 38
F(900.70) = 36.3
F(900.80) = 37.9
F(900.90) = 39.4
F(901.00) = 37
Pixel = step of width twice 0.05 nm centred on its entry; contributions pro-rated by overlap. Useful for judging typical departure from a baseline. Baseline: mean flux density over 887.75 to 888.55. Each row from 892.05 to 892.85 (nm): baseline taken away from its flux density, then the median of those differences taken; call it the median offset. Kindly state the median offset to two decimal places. -0.54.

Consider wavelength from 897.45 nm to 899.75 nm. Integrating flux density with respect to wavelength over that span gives 85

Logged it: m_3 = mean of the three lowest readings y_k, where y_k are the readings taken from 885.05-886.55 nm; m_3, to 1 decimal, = 35.5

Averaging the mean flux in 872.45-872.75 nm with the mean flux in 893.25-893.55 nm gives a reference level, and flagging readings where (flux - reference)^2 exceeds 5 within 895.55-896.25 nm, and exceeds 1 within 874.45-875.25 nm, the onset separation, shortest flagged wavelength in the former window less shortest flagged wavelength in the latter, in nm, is 21.40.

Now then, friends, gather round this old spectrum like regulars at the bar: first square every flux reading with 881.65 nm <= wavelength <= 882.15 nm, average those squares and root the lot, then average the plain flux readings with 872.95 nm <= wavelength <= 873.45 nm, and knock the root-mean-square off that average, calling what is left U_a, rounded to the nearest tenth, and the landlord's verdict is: -1.8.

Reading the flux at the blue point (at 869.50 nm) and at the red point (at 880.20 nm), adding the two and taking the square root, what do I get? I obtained 8.45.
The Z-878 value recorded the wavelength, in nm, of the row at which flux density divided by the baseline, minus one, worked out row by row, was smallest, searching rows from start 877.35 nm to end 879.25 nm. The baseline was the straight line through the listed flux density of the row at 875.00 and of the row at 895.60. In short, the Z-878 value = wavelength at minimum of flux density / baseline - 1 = 877.60 nm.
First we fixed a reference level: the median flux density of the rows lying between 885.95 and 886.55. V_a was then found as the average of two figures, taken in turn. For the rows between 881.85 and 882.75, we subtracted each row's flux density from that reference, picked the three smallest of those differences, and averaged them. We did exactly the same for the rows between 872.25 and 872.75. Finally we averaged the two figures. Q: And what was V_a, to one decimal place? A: -1.6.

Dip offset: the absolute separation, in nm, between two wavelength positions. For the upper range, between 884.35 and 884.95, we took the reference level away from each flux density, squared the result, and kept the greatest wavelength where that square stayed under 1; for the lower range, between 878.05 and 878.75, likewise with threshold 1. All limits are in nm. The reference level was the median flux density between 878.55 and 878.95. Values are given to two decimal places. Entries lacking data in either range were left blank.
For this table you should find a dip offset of 6.20 nm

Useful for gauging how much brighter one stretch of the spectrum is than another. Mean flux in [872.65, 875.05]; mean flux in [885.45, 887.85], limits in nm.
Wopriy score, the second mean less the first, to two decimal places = -0.86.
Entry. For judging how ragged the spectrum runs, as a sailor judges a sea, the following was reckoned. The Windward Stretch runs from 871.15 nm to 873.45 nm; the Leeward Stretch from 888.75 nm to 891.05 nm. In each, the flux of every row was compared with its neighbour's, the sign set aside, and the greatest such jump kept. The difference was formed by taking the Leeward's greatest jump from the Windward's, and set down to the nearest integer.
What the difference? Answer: -2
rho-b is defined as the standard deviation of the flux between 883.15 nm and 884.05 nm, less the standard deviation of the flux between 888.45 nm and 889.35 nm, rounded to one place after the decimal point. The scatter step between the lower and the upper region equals -1.0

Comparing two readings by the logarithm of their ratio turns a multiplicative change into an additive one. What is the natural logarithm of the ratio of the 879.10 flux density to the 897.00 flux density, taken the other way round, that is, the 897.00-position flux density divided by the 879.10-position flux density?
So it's -0.14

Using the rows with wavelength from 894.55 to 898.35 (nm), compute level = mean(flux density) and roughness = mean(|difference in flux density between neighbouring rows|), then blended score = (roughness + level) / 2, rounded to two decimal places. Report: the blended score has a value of 19.18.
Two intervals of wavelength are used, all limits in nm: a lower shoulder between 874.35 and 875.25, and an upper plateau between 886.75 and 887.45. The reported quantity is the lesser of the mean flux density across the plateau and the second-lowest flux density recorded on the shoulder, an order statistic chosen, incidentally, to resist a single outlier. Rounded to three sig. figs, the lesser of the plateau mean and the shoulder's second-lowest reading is 32.8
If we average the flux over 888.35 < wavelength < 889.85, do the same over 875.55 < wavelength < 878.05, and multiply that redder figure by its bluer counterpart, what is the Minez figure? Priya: 1308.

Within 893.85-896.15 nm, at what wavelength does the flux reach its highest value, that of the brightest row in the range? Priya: 895.90 nm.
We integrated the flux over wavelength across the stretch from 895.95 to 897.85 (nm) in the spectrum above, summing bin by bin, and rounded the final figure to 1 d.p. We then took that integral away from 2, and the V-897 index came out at -68.5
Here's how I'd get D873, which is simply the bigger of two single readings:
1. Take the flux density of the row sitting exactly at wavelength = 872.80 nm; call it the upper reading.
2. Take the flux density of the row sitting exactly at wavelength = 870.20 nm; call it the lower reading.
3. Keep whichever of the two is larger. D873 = 41.1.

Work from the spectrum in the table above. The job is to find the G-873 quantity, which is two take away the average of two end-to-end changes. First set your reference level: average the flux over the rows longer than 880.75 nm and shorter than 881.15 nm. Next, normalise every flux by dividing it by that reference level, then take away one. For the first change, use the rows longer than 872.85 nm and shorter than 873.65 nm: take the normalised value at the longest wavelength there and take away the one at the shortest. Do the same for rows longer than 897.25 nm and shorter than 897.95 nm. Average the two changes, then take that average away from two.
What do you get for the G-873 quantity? 2.07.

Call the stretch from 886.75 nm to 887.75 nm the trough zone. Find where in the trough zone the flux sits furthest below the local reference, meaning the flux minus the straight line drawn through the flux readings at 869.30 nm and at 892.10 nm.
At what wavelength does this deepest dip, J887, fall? 887.00 nm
